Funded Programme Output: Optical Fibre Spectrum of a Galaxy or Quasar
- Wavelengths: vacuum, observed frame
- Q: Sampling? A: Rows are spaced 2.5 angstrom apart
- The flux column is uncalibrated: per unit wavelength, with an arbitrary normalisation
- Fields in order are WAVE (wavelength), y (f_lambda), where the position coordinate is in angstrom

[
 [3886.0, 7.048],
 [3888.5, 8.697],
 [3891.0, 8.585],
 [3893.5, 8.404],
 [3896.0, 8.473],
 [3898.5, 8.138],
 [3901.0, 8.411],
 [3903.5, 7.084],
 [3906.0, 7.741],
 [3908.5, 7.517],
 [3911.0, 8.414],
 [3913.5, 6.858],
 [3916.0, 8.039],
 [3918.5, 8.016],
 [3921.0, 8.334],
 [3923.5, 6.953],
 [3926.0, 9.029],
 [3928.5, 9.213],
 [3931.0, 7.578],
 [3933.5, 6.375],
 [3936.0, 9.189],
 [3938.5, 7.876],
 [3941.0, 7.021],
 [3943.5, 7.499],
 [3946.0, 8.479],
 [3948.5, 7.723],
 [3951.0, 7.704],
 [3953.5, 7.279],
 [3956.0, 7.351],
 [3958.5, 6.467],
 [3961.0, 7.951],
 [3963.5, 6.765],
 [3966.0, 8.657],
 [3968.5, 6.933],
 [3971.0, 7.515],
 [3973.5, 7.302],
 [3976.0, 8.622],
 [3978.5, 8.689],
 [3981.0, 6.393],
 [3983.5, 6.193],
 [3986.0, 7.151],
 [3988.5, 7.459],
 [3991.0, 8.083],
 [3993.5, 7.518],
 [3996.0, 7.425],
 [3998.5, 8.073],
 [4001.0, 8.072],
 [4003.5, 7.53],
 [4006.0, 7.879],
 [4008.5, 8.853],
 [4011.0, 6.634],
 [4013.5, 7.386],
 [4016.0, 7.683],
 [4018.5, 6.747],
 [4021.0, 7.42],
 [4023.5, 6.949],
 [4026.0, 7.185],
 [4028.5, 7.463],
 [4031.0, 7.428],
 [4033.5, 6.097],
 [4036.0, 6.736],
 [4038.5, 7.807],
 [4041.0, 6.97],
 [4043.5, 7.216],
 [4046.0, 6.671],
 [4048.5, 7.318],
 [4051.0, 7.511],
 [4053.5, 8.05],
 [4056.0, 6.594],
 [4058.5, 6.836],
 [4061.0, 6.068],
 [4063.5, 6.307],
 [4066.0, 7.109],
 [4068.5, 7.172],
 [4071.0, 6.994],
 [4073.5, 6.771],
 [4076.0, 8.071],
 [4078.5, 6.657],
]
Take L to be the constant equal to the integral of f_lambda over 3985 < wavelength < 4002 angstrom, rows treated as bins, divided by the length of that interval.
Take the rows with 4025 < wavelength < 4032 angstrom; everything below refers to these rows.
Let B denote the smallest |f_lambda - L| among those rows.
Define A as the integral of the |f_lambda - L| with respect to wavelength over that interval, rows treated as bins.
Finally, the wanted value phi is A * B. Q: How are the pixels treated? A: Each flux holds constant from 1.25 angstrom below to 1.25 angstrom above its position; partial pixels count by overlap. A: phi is 0.50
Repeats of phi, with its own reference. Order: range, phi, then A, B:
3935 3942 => 1.02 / 5.4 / 0.191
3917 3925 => 1.56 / 4.7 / 0.331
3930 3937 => 0.74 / 6.9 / 0.107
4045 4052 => 0.63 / 3.6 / 0.174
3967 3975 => 0.64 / 3.7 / 0.170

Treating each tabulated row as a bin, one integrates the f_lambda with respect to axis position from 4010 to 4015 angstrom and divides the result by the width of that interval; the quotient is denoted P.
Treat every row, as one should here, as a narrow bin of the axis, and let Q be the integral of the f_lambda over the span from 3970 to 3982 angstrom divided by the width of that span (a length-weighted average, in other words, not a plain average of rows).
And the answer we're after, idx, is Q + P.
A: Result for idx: 14.8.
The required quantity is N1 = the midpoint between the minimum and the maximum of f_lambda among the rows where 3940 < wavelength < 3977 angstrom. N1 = 7.56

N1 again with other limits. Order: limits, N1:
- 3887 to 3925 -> 7.78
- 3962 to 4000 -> 7.44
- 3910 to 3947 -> 7.79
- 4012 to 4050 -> 6.95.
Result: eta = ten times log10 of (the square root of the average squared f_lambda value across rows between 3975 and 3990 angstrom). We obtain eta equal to 8.7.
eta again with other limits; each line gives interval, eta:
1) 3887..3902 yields 9.3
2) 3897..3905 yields 9.0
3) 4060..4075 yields 8.3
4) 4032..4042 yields 8.4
